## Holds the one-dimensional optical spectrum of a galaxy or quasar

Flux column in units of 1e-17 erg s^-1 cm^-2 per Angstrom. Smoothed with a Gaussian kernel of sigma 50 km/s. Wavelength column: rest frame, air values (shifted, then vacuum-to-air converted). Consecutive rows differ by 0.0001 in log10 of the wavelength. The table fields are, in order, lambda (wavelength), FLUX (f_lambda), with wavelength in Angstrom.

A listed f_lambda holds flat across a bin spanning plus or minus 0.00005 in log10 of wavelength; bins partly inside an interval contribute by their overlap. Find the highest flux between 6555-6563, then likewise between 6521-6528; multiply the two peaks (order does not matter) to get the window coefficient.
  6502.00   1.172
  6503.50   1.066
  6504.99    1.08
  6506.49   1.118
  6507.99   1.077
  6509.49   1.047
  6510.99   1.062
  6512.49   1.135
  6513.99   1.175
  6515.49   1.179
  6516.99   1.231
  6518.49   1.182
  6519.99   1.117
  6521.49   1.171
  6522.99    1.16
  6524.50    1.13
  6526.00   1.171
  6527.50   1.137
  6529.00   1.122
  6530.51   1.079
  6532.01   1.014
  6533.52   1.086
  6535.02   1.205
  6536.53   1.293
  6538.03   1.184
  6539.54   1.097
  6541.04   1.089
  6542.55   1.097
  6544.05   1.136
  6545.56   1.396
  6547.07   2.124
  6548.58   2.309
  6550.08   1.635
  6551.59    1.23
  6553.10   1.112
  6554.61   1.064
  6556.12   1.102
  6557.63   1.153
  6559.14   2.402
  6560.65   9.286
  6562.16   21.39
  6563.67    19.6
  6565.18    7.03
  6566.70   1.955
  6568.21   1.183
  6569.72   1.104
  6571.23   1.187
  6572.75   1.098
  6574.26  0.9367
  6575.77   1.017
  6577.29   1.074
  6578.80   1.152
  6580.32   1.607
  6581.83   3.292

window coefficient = 25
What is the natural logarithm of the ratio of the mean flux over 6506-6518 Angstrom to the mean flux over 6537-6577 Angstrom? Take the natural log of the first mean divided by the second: -1.1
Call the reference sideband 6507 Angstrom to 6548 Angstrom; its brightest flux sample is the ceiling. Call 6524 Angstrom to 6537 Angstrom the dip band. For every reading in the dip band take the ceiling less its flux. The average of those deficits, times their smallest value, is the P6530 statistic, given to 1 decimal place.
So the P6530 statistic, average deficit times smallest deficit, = 0.8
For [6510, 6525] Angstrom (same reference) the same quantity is 0.9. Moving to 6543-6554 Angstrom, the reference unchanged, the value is -0.1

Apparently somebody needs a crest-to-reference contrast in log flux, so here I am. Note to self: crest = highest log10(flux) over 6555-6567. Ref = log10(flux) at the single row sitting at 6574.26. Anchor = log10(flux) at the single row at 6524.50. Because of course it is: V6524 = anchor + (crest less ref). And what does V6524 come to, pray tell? 1.41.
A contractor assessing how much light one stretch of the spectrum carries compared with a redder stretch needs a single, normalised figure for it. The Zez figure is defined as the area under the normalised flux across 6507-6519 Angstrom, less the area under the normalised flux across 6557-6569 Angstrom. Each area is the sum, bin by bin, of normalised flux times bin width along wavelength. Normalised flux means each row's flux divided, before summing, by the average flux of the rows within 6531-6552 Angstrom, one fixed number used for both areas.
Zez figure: -62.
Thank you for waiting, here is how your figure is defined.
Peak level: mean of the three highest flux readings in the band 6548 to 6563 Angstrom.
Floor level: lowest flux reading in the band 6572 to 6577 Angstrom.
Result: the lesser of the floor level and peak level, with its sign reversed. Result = -0.94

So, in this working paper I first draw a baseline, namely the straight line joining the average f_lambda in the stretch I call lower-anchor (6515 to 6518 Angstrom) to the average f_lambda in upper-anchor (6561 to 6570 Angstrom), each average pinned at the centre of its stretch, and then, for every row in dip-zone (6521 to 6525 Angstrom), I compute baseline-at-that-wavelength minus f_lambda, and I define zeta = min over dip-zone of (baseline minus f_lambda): 0.8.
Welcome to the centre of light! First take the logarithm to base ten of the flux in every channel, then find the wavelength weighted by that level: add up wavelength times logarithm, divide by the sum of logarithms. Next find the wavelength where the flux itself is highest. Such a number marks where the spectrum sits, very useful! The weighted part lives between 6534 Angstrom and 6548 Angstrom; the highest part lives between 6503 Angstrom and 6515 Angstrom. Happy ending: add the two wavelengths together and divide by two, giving 6528.4 Angstrom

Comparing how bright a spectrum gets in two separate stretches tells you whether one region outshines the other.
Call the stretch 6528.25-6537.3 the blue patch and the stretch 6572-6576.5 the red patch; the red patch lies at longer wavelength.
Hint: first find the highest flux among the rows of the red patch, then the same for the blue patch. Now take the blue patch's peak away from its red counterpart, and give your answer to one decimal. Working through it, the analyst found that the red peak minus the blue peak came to -0.2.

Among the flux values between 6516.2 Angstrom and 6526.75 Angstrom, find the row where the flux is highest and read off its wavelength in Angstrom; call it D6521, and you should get 6516.99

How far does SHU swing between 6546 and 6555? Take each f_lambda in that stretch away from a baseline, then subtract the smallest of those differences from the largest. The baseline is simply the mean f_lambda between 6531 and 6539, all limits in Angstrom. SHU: 1.2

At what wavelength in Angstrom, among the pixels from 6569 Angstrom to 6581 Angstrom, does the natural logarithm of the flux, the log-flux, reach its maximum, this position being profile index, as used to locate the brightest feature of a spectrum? 6580.32 Angstrom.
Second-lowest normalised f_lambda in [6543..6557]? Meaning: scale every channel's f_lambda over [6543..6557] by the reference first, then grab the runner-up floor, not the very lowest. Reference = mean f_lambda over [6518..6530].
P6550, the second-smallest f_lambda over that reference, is 0.96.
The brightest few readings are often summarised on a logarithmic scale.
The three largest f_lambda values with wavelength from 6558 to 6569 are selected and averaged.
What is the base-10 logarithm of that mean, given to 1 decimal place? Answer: 1.2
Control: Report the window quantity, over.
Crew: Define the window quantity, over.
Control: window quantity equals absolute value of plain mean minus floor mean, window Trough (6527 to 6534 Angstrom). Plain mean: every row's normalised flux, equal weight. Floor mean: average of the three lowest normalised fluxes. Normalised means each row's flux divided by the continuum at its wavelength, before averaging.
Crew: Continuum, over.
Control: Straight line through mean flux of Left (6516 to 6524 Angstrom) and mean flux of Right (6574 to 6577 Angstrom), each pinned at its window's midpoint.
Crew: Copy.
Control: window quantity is 0.02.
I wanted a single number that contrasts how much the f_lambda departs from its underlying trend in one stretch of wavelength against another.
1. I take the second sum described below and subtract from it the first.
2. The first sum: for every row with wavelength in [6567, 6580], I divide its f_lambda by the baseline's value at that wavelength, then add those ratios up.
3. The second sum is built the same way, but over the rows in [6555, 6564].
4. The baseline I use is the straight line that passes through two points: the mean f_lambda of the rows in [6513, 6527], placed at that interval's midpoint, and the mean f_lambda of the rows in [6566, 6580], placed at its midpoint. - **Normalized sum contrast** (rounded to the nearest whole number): 39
